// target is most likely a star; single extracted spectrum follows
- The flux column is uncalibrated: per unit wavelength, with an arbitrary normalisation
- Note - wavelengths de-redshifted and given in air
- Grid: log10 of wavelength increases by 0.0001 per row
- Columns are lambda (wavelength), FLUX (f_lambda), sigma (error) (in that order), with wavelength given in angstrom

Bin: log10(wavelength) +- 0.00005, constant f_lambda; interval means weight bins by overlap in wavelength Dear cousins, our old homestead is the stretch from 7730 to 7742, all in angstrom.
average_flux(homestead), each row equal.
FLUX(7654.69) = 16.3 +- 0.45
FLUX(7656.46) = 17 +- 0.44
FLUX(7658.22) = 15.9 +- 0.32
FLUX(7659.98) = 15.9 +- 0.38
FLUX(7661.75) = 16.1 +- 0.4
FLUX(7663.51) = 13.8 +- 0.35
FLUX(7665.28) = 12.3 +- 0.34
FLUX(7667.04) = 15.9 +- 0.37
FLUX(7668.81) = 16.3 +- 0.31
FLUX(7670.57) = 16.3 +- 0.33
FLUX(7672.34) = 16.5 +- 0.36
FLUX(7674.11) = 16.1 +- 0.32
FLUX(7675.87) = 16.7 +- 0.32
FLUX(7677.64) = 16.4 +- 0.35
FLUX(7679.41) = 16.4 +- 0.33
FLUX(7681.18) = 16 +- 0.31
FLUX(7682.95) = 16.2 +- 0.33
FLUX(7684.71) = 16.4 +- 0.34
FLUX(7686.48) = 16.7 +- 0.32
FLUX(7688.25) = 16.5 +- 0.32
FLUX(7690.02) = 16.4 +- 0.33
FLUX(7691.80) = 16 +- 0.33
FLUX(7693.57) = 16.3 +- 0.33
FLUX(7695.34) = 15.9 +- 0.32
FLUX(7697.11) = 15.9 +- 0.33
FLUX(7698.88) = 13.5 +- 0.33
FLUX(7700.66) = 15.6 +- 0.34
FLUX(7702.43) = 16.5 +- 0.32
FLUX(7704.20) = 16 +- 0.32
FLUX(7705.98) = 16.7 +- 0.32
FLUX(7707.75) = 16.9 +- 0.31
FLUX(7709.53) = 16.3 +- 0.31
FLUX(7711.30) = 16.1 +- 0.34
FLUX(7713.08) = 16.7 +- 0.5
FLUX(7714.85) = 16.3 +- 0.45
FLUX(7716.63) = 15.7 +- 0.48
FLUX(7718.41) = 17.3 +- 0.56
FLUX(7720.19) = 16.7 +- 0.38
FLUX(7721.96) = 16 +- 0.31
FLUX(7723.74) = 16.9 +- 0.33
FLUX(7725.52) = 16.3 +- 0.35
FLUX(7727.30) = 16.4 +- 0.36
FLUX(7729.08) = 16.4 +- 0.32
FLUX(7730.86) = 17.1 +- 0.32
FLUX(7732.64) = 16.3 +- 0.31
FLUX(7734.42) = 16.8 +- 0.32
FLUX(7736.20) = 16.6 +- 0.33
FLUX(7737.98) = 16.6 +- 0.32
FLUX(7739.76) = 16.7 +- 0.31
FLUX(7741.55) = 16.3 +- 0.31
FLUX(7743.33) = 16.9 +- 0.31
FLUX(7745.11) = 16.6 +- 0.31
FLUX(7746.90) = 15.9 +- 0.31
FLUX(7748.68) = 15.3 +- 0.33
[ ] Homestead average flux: 16.6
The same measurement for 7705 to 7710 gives 16.6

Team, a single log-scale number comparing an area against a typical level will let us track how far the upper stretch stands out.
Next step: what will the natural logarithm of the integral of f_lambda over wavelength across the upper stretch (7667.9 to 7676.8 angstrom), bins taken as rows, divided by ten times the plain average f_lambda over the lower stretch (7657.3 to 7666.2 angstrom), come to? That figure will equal -0.02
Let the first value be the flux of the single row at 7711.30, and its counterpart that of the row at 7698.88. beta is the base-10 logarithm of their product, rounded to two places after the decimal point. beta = 2.34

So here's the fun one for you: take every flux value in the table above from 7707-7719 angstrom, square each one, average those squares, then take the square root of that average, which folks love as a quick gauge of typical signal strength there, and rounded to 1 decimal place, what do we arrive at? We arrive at 16.5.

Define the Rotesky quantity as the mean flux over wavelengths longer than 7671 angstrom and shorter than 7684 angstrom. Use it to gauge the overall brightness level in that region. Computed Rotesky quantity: 16.33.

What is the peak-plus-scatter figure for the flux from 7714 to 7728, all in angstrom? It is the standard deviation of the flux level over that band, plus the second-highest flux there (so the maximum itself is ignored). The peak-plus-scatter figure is 17.4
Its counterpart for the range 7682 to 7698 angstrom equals 16.8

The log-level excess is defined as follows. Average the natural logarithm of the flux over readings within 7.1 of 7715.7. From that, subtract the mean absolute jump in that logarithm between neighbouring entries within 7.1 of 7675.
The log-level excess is 2.780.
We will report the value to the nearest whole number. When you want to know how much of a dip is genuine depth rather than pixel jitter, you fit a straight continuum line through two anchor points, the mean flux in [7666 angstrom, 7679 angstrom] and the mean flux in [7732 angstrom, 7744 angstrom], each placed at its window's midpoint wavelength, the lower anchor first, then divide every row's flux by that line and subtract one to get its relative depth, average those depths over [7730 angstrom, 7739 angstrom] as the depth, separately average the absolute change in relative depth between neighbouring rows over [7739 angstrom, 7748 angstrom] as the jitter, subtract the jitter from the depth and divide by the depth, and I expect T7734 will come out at -4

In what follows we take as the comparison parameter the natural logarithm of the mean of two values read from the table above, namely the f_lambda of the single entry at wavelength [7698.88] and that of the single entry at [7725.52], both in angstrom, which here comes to 2.70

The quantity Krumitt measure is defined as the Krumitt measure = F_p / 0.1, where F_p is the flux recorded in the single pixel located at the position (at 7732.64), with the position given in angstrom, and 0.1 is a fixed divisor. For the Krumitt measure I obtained 163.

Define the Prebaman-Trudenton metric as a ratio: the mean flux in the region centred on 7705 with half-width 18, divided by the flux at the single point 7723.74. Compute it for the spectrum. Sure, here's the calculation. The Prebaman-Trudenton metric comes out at 0.957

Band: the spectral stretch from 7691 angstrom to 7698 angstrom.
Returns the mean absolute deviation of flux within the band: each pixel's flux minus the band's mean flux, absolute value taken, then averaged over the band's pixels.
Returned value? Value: 0.14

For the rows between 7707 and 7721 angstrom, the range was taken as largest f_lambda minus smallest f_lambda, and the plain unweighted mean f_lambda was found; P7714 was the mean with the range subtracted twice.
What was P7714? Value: 13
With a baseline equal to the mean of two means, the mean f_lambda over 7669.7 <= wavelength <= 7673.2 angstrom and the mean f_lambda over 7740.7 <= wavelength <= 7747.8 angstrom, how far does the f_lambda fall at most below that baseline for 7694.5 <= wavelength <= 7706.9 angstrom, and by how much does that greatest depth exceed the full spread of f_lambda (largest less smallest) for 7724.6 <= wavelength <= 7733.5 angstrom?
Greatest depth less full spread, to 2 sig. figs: 2.1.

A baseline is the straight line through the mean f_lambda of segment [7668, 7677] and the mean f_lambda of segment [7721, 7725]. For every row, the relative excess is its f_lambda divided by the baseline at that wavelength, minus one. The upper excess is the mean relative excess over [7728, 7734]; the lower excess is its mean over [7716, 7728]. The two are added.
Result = 0.010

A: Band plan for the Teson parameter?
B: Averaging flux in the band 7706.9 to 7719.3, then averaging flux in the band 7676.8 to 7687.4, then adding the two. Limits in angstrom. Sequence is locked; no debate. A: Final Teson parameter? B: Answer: 32.8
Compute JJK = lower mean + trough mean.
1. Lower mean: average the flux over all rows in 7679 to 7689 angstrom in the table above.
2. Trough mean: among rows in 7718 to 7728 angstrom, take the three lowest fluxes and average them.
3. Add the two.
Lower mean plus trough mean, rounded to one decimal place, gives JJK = 32.6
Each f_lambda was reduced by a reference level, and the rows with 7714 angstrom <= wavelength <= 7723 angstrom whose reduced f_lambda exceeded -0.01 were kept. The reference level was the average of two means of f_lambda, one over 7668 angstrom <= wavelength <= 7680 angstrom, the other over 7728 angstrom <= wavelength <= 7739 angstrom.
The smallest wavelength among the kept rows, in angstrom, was 7718.41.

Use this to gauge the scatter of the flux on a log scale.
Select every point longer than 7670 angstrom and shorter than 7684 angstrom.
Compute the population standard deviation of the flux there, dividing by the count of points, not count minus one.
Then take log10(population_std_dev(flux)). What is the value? -0.7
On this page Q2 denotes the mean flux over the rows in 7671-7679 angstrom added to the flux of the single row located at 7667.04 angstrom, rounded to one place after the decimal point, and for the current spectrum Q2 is 32.3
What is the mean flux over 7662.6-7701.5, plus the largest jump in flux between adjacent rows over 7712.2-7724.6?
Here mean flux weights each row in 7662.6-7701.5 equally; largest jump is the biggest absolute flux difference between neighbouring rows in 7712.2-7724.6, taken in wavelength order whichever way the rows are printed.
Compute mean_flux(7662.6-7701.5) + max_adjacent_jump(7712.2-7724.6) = 17.4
